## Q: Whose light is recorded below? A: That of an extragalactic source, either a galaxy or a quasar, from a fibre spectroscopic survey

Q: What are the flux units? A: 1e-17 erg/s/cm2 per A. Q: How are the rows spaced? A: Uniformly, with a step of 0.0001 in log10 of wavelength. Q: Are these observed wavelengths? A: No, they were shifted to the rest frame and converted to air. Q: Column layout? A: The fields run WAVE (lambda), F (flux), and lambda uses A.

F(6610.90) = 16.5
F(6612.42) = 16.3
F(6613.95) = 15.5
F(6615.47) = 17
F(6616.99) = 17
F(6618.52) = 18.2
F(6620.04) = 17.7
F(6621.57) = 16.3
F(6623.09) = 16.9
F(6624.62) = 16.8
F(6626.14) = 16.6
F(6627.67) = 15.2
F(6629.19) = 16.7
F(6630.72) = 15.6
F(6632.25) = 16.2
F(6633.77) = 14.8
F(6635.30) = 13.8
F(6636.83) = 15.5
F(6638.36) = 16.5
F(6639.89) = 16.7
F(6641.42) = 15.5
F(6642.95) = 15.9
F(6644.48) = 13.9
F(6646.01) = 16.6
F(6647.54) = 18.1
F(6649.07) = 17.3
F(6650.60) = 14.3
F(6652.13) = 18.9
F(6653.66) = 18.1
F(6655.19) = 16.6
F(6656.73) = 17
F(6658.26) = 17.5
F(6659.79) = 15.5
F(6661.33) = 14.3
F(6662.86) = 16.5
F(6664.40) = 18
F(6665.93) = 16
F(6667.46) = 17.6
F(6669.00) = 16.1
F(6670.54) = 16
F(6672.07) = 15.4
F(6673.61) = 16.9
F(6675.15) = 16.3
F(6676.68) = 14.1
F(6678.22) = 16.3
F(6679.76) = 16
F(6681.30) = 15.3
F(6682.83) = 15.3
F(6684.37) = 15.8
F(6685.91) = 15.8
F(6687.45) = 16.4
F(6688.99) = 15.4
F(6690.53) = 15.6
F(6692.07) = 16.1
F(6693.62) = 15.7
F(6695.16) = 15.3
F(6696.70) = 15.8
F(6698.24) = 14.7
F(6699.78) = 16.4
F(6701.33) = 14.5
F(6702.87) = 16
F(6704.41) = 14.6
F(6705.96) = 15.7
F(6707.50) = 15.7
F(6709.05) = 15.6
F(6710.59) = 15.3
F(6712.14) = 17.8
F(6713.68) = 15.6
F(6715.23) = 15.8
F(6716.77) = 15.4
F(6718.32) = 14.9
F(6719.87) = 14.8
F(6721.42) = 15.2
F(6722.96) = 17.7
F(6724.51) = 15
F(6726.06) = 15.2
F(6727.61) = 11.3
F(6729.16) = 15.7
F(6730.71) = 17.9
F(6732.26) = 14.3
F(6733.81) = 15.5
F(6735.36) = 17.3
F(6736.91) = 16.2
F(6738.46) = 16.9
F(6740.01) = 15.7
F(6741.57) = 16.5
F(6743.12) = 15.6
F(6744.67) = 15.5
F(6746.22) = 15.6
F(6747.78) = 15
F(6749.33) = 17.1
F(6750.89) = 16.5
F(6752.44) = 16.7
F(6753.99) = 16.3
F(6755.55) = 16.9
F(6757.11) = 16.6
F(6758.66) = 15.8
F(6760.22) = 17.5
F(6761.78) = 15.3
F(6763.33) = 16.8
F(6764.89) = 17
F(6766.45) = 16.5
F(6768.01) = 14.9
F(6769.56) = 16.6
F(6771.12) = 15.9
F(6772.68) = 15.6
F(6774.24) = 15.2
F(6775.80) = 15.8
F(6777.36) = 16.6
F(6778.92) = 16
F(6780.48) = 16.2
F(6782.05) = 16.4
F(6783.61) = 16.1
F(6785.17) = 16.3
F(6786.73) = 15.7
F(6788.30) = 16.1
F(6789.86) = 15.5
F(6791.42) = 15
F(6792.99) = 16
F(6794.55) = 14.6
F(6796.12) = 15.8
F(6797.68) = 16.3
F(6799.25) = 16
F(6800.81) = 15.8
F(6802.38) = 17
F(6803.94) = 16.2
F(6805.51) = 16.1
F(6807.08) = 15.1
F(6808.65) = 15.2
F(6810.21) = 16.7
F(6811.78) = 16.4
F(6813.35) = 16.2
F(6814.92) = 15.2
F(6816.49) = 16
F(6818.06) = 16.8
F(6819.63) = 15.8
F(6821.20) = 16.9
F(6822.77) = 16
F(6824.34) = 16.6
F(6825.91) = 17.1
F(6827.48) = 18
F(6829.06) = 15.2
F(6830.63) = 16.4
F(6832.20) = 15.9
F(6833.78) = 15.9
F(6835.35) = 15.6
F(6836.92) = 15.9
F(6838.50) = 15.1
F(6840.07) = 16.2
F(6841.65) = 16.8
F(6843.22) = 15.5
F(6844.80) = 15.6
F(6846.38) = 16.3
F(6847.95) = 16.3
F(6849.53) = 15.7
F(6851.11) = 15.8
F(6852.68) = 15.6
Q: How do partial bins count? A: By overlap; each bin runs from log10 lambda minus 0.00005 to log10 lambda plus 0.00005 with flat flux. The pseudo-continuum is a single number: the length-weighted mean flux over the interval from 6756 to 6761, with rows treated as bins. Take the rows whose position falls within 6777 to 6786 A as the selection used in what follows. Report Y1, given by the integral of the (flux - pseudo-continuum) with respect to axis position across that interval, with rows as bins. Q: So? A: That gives -3.5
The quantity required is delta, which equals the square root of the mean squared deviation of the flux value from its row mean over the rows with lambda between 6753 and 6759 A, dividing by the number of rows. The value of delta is 0.41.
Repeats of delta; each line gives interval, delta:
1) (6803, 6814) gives 0.56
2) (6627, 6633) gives 0.57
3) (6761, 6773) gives 0.71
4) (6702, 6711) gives 0.45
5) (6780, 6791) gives 0.30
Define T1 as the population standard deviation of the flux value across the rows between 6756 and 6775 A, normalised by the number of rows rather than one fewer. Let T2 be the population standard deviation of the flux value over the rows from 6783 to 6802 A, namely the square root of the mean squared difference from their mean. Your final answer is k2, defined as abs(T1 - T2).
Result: 0.28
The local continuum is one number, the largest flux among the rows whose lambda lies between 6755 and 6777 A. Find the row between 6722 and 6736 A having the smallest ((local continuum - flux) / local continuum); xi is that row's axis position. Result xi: 6730.71 A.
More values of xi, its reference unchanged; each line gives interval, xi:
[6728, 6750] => 6730.71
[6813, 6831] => 6827.48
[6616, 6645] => 6618.52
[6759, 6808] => 6760.22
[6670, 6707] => 6673.61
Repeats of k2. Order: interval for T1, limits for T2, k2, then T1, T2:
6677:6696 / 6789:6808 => 0.25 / 0.37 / 0.62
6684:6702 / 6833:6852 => 0.13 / 0.56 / 0.43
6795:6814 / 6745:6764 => 0.20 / 0.52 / 0.73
